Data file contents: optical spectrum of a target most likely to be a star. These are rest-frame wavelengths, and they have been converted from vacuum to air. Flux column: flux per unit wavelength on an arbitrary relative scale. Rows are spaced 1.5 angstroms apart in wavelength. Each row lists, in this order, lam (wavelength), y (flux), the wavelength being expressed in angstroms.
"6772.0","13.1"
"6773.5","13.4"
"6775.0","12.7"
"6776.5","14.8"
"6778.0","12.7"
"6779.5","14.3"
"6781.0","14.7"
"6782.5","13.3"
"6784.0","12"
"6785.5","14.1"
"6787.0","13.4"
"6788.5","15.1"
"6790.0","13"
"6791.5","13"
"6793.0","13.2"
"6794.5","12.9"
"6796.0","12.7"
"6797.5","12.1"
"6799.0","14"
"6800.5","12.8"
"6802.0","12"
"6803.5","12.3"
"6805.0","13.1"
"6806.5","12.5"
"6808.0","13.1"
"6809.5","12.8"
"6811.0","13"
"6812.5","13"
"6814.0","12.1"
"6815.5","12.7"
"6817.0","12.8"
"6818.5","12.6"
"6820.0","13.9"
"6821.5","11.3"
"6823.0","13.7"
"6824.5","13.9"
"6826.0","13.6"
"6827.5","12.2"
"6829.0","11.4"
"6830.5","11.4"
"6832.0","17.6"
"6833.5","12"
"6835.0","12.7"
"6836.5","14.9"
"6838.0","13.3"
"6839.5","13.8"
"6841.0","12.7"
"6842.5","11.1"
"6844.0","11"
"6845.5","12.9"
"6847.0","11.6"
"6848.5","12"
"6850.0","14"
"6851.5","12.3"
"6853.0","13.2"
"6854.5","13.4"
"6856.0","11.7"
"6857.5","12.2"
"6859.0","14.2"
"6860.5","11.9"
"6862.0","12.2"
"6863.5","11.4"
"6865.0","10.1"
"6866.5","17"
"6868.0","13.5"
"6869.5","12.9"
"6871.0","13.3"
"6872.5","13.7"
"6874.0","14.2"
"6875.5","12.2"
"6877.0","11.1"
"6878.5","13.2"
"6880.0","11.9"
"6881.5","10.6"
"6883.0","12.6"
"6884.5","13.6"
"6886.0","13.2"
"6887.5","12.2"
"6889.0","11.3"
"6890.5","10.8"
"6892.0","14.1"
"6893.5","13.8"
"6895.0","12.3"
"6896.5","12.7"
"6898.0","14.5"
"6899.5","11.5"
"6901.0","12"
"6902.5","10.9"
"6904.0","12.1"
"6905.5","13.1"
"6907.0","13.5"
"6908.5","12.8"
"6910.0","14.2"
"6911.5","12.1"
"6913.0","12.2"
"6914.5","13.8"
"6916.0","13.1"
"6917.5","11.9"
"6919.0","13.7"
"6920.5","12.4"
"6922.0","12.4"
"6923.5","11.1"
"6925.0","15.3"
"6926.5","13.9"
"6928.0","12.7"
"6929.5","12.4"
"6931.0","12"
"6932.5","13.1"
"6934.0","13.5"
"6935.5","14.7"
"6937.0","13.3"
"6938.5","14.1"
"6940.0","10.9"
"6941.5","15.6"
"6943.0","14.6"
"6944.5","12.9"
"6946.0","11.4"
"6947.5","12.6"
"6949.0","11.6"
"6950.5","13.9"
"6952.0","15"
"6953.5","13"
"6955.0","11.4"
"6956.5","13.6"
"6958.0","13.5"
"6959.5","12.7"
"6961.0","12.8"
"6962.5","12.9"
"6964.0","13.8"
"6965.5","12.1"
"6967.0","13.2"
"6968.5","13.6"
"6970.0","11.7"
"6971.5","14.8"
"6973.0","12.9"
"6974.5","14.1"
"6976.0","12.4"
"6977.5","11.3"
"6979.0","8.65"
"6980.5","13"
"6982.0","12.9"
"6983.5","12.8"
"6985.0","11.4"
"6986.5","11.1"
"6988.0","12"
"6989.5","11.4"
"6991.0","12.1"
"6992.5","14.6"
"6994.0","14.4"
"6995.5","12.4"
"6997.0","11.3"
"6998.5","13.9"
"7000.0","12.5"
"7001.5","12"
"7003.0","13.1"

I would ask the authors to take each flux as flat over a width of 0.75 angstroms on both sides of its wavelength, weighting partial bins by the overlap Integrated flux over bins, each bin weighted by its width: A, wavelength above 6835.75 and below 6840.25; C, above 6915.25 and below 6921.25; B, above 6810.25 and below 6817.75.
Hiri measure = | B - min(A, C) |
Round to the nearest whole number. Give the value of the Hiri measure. 32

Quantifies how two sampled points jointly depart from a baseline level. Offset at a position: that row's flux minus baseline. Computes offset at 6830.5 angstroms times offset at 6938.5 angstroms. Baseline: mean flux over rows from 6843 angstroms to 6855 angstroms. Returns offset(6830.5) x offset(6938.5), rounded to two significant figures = -1.8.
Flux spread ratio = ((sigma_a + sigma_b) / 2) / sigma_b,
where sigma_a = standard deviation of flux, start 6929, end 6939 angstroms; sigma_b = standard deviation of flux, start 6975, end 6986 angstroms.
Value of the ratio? 0.80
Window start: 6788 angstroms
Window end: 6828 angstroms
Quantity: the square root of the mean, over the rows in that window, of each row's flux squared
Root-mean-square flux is 12.96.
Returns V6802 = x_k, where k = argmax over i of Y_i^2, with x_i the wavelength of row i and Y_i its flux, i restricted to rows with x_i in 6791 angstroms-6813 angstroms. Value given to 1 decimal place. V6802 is 6799.0 angstroms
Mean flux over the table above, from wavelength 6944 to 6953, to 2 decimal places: 12.90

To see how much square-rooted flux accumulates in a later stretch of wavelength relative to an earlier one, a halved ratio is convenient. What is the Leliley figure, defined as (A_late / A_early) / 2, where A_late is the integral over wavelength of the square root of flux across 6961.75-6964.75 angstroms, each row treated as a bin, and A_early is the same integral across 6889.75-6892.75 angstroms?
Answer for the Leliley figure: 0.519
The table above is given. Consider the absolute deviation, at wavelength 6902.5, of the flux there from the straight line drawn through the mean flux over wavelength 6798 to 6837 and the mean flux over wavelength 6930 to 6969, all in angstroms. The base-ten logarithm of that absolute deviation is 0.3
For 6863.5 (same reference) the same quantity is 0.2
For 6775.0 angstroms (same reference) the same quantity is -0.7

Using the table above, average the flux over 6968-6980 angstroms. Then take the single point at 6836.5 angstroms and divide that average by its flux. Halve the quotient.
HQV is 0.417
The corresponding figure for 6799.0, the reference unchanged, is 0.444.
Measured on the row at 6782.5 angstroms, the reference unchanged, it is 0.467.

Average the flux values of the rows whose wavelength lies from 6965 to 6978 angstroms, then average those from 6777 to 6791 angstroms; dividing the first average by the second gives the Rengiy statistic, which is 0.95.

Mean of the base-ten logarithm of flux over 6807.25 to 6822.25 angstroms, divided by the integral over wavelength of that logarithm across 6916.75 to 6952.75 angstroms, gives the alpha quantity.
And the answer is 0.027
